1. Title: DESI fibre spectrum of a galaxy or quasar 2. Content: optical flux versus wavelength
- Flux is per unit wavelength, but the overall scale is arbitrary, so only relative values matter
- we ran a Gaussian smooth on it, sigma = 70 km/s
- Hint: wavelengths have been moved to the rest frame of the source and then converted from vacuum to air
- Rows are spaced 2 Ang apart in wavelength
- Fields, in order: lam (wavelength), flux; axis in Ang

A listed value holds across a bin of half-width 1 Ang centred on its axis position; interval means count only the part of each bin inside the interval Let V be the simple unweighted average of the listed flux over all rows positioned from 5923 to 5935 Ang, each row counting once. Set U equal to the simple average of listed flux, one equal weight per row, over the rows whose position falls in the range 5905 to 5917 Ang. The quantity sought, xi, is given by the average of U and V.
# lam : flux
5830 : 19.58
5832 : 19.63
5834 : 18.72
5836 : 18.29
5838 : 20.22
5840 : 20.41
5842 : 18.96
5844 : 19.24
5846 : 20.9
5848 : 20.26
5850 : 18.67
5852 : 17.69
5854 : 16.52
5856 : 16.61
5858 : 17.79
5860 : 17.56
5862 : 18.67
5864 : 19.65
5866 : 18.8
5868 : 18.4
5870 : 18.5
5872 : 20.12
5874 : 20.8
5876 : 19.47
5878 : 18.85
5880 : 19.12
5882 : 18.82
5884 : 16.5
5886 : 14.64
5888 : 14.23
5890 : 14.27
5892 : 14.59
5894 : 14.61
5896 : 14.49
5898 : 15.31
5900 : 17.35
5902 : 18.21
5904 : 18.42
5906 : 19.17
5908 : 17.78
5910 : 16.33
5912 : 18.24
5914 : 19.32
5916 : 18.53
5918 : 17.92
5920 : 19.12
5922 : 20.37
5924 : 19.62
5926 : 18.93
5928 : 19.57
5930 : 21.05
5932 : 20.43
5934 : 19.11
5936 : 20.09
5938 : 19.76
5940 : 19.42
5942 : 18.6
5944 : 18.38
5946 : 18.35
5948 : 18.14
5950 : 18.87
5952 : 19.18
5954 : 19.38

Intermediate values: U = 18.2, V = 19.8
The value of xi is 19.0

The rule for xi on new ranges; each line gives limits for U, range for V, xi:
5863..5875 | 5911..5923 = 19.1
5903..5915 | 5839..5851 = 19.0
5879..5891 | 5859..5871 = 17.4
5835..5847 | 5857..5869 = 19.1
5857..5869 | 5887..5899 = 16.5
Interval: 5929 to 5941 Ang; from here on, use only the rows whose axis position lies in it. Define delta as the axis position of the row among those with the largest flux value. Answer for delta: 5930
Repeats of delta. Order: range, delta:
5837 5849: 5846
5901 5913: 5906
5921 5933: 5930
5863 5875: 5874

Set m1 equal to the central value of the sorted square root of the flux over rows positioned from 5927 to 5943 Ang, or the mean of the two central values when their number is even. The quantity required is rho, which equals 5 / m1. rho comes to 1.13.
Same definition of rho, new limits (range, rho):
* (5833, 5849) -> 1.13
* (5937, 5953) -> 1.16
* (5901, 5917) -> 1.17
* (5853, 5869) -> 1.18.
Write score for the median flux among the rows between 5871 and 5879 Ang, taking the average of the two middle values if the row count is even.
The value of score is 19.8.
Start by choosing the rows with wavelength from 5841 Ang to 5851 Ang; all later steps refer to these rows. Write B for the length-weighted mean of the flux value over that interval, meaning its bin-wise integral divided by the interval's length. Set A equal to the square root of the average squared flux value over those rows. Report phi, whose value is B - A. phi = -0.0180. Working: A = 19.6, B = 19.6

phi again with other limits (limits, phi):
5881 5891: -0.0998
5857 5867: -0.0153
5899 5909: -0.0104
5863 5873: -0.0120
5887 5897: -0.0009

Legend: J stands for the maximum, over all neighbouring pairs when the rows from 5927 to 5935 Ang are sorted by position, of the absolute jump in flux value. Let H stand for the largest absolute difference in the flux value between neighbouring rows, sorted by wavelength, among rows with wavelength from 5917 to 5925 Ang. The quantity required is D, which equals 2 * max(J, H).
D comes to 3.0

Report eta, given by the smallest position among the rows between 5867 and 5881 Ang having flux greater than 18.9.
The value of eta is 5872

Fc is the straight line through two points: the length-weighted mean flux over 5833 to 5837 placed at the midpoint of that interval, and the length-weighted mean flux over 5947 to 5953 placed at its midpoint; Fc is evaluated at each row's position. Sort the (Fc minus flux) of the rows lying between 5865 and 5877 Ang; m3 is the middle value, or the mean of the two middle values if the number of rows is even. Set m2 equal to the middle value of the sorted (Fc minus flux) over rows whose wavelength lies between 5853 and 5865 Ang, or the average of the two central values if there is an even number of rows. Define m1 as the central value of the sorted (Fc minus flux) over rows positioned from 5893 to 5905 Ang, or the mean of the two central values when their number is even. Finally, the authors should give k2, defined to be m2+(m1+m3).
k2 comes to 2.6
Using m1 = 2.3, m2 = 0.88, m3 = -0.56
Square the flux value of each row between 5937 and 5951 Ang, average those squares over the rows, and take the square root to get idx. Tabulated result 18.8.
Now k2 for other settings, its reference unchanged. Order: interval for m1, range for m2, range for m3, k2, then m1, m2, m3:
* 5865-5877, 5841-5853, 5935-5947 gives -1.4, -0.6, -0.58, -0.30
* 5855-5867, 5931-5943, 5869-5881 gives -1.3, 0.3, -0.88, -0.71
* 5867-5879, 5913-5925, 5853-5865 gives -0.3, -0.6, -0.55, 0.88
